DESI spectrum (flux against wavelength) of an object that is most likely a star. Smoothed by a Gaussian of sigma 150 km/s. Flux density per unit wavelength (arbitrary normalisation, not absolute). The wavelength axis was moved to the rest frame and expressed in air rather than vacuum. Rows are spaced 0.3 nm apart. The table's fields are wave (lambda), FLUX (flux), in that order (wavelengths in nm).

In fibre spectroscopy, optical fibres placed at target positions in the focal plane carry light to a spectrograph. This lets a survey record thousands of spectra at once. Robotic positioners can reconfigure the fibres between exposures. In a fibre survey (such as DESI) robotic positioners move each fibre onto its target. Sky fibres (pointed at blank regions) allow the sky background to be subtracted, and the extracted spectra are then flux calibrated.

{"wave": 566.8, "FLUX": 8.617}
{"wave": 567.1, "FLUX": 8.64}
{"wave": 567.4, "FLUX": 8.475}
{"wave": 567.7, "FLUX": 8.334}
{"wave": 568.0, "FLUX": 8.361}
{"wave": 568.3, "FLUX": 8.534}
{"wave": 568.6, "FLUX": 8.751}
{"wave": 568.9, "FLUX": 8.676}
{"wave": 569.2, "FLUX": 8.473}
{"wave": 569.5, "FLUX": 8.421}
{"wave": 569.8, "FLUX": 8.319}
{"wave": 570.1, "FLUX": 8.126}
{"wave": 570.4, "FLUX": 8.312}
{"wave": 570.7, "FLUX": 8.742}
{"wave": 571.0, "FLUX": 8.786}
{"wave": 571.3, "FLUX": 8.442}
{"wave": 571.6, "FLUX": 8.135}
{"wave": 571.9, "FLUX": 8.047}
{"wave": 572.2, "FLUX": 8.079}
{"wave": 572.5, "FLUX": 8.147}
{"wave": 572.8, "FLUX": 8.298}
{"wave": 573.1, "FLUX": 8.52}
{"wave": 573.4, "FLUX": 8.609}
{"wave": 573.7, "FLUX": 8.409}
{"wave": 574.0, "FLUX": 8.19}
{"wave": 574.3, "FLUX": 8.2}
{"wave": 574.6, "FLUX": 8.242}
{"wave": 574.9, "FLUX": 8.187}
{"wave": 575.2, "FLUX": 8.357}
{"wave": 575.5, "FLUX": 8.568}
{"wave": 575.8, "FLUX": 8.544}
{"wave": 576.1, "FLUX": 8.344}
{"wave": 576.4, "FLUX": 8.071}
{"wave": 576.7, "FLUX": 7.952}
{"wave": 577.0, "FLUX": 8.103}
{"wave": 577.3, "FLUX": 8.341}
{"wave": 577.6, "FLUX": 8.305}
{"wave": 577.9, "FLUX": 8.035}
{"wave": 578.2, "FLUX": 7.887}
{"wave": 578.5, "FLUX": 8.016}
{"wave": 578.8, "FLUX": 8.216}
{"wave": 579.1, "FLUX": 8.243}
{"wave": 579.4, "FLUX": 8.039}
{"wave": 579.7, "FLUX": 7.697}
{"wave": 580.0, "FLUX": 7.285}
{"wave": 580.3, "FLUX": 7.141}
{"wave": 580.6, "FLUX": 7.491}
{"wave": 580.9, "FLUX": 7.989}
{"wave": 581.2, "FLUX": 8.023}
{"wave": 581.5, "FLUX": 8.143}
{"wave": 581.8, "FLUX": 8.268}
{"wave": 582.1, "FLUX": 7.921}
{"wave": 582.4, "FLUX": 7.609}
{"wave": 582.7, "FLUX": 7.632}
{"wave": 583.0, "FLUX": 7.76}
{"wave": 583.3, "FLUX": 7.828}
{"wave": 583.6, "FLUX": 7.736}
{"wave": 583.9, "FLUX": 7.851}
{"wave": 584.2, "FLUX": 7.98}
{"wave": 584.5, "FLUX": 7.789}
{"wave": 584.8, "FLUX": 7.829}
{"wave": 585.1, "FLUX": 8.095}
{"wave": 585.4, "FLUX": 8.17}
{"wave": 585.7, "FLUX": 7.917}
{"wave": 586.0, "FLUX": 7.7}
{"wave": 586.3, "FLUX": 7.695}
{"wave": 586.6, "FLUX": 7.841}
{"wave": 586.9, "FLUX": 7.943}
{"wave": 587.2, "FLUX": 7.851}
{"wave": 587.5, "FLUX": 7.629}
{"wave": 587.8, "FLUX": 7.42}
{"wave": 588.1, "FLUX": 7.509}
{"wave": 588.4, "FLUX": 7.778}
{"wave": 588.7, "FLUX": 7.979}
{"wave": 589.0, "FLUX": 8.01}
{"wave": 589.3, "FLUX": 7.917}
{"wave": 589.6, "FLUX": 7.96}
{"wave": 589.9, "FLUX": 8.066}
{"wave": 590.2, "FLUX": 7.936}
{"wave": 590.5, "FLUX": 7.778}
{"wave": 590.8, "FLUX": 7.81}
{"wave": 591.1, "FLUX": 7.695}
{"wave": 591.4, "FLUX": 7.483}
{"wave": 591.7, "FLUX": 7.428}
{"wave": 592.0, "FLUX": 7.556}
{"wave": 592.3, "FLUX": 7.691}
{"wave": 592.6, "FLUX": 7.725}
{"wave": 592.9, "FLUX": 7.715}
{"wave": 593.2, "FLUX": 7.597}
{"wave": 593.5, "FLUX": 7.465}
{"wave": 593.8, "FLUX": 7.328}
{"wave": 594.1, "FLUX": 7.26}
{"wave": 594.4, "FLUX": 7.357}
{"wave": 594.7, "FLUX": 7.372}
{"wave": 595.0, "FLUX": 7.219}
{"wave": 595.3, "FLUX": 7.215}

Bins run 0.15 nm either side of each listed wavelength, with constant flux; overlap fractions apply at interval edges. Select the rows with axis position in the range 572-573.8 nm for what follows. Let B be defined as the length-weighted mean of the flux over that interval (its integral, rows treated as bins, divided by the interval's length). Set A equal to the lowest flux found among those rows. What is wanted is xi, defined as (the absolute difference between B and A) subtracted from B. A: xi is 8.08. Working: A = 8.079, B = 8.3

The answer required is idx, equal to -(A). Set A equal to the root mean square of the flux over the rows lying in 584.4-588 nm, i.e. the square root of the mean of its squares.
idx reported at -7.83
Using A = 7.83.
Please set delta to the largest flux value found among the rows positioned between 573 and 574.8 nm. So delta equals 8.609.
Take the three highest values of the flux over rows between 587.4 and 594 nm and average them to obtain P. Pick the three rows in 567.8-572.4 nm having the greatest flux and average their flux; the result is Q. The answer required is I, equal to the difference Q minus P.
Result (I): 0.74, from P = 8.0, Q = 8.8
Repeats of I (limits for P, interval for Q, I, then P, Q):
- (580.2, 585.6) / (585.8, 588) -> -0.32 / 8.2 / 7.9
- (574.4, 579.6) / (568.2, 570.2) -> 0.16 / 8.5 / 8.7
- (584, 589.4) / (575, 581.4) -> 0.40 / 8.1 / 8.5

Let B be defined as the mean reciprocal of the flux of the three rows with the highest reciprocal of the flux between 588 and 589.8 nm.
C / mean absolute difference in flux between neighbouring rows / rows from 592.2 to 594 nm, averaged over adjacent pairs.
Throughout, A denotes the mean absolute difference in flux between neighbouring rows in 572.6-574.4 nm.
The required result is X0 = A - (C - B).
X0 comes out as 0.19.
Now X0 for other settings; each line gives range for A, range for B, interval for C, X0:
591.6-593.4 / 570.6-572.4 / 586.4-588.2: 0.07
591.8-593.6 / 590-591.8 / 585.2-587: 0.07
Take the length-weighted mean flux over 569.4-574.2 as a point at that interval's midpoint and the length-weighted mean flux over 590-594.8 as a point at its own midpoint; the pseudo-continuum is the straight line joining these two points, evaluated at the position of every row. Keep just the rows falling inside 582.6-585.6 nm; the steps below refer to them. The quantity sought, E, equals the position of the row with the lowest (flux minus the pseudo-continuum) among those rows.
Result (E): 582.7 nm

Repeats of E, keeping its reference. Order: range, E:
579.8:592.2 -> 580.3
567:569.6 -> 567.7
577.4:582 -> 580.3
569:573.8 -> 571.9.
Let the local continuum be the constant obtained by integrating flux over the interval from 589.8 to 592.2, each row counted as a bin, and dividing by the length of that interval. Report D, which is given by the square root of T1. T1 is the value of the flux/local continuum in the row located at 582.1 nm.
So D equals 1.01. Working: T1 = 1.027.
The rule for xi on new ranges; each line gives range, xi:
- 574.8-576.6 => 8.07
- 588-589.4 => 7.51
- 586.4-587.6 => 7.63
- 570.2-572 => 8.05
